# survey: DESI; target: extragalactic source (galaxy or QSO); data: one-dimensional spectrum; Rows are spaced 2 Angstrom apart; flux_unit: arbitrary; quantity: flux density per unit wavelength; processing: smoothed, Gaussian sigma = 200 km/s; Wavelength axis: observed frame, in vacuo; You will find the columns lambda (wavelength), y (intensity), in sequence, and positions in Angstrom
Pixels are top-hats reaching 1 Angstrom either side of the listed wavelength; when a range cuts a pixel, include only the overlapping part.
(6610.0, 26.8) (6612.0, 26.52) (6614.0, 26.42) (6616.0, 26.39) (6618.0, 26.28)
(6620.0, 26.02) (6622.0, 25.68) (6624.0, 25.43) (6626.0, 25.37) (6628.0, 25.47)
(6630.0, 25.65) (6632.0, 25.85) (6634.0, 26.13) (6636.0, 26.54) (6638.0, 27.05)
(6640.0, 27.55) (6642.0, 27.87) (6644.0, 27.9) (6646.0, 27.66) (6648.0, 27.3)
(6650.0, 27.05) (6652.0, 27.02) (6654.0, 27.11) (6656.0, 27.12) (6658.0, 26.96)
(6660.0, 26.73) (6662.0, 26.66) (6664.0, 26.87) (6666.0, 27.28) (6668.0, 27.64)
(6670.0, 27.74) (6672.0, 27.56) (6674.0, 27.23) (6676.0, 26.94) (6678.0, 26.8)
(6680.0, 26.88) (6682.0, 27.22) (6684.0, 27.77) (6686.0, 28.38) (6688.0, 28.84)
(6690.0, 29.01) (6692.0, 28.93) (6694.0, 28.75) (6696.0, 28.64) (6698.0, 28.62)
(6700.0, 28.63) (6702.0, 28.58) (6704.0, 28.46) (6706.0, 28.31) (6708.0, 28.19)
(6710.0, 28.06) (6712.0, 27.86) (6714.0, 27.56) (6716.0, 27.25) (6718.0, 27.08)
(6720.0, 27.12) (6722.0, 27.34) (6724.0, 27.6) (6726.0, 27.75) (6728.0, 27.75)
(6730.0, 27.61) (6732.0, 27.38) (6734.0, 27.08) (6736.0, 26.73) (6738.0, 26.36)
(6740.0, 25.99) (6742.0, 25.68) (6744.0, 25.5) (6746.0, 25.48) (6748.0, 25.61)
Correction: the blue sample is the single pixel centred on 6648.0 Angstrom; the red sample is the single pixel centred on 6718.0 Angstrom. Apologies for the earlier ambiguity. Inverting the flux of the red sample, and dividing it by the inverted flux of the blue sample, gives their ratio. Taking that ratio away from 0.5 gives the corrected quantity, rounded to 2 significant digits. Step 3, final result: -0.51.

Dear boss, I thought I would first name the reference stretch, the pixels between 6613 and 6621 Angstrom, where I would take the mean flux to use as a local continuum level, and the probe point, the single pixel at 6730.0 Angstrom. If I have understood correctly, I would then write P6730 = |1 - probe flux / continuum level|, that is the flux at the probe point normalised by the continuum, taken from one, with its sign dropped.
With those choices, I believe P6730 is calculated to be 0.051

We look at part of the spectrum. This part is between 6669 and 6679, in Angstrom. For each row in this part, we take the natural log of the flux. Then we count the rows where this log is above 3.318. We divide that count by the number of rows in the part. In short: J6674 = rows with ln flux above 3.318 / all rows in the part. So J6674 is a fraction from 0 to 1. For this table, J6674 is 0.20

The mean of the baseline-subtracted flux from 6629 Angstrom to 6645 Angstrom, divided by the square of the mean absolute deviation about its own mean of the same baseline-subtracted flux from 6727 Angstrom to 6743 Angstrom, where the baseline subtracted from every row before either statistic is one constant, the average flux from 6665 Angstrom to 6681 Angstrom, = -1.1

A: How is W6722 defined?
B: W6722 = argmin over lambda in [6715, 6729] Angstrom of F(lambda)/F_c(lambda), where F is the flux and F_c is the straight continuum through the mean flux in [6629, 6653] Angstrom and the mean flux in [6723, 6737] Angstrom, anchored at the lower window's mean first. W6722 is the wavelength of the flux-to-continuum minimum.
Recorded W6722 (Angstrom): 6718.0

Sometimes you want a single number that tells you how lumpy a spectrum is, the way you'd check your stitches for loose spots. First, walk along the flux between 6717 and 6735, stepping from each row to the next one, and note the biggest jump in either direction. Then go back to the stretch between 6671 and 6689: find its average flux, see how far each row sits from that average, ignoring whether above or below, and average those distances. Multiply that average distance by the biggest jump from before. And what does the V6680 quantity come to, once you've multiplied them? 0.17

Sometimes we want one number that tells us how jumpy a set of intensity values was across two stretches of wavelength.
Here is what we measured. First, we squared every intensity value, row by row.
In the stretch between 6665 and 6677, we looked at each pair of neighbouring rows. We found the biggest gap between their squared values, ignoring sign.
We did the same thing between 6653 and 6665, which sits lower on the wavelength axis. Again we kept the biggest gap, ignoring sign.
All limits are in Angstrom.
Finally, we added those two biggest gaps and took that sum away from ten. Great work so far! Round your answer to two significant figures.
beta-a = -22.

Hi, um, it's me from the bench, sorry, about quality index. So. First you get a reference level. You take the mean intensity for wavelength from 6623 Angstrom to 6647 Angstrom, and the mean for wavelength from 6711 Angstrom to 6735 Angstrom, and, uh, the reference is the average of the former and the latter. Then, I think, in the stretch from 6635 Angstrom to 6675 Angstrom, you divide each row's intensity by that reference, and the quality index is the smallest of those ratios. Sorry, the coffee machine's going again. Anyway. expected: 0.98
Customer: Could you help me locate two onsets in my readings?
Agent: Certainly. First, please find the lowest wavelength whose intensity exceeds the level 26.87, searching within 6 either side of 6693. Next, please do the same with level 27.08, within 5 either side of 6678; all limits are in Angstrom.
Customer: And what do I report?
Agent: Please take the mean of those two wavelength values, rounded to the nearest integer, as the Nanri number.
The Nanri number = 6681 Angstrom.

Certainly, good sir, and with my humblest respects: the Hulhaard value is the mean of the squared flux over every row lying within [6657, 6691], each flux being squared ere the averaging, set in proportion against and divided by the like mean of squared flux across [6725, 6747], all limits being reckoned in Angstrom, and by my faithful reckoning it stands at 1.06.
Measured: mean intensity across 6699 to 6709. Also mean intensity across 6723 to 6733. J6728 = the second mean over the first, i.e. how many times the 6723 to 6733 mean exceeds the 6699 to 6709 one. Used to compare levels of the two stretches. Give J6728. 0.97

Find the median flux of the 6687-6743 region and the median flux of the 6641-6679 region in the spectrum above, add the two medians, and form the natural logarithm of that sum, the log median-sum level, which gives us 4.00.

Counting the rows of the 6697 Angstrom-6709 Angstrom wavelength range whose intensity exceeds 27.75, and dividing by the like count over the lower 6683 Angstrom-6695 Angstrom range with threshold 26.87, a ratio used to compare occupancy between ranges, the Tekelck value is 1.0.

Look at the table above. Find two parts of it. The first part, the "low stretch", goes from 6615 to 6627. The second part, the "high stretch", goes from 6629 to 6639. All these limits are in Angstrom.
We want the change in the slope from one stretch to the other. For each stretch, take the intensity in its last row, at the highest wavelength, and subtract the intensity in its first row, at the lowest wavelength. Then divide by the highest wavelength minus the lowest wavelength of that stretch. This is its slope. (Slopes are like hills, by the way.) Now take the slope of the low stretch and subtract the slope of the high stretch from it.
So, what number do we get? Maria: -0.28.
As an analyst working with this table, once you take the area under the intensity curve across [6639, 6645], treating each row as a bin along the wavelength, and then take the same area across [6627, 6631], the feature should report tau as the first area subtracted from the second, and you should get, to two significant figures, -64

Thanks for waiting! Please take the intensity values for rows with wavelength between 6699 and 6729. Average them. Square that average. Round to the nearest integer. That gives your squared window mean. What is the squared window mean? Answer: 775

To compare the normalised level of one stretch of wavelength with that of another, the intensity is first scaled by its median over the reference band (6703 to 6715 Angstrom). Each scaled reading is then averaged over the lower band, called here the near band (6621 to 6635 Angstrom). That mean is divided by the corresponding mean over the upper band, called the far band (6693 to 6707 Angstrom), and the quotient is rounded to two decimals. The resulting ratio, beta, 0.90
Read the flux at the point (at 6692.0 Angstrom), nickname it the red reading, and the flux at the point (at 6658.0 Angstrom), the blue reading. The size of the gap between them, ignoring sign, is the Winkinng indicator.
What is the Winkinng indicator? 2.0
